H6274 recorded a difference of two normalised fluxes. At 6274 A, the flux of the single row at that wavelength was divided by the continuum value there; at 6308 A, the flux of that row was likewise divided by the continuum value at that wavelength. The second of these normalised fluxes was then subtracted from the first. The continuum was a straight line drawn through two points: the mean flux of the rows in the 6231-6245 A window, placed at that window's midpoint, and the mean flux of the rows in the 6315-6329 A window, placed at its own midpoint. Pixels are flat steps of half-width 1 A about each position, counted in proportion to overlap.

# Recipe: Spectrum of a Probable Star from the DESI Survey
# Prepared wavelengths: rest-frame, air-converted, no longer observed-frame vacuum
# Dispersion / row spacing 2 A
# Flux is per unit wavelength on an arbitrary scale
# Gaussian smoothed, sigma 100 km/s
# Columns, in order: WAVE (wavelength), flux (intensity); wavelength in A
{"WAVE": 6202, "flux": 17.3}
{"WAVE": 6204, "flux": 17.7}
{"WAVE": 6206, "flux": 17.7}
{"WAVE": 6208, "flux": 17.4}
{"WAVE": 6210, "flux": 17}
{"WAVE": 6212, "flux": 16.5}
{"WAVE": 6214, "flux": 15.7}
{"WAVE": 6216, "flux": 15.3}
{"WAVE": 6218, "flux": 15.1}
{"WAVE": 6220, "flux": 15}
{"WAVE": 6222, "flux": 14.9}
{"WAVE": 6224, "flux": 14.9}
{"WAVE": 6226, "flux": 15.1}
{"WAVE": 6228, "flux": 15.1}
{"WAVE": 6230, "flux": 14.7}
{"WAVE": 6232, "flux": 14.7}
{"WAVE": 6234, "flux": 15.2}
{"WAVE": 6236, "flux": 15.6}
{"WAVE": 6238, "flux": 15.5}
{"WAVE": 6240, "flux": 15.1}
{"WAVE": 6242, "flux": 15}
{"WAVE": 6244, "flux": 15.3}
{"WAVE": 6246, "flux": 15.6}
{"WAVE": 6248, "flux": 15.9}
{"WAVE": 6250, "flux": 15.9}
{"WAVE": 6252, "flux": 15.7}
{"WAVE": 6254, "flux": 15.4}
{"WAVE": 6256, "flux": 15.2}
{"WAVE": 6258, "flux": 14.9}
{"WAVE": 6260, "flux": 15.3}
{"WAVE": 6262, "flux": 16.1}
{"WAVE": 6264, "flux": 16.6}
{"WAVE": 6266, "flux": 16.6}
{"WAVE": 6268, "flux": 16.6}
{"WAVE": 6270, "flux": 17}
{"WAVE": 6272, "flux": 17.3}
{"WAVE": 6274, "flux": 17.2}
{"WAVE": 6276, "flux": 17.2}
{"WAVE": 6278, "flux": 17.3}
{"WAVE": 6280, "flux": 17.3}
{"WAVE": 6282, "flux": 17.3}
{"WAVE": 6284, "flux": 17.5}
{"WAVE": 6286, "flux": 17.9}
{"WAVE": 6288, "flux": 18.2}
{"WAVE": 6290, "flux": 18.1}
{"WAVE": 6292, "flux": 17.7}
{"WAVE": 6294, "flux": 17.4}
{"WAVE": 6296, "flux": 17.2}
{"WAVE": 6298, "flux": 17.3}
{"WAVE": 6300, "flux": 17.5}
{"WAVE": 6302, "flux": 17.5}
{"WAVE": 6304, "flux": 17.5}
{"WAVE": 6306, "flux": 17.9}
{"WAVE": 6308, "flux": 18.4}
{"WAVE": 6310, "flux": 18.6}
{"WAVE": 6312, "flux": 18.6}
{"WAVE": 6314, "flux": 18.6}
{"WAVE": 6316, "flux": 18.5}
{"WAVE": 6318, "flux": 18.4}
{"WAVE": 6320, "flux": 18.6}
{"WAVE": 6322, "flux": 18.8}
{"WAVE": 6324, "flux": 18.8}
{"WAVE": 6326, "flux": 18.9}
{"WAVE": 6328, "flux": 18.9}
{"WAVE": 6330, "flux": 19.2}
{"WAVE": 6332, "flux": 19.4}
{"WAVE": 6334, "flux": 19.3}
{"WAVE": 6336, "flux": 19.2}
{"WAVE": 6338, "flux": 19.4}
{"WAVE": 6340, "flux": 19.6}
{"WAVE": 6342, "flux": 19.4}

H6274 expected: 0.014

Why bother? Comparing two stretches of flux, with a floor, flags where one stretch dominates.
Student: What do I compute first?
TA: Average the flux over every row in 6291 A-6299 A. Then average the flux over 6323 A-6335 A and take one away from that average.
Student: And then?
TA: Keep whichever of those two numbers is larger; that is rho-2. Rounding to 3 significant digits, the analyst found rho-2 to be 18.1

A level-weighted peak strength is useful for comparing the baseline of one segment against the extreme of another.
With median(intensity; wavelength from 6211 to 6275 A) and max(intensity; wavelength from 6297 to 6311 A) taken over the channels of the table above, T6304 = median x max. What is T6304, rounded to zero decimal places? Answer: 286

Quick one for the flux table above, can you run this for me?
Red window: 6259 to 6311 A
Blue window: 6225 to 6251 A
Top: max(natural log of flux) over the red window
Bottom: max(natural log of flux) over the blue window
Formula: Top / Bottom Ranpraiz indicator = 1.06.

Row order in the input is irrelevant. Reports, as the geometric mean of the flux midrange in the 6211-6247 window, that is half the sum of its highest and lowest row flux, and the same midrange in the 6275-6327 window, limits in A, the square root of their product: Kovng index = 16.8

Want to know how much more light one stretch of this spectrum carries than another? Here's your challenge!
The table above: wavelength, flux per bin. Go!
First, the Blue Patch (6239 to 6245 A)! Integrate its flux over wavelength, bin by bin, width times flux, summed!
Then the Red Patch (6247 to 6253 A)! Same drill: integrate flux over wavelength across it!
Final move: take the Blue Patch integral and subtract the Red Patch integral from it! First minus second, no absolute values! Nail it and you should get -4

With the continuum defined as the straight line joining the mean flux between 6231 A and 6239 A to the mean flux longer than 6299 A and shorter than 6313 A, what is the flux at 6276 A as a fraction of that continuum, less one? 0.021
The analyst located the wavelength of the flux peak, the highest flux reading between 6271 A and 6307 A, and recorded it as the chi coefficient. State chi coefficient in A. 6288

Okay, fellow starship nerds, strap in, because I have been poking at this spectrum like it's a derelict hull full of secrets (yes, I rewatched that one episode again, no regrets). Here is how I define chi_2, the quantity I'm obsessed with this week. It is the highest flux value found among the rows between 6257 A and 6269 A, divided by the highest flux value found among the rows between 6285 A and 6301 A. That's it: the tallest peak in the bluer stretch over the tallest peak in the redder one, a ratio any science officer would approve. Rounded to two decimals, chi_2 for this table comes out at 0.91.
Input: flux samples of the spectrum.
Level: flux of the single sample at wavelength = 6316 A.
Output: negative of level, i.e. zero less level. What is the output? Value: -18.5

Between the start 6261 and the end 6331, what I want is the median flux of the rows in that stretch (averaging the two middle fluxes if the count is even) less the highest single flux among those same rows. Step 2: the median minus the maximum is -1.7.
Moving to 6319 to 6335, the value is -0.5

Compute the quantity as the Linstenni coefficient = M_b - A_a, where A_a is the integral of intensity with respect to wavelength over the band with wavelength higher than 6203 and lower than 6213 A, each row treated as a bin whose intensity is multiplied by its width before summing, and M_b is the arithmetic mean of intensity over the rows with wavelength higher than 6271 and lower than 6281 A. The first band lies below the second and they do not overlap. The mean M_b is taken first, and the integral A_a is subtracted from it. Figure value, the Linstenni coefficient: -155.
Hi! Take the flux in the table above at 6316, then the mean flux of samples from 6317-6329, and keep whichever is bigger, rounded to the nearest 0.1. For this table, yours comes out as 18.7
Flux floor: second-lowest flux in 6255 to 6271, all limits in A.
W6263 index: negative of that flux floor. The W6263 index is -15.2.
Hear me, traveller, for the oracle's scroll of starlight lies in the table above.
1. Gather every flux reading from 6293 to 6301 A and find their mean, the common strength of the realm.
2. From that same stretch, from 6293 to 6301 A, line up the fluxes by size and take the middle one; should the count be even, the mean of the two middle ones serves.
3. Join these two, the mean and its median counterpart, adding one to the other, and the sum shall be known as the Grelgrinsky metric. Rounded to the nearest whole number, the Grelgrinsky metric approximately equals 35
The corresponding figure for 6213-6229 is 30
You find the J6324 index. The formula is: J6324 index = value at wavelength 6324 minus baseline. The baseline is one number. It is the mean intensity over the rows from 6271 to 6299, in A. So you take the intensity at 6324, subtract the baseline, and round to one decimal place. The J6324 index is 1.3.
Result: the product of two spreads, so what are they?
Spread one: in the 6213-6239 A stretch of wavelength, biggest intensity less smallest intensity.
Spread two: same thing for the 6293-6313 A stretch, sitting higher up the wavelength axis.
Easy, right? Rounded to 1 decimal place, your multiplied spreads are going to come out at 1.4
